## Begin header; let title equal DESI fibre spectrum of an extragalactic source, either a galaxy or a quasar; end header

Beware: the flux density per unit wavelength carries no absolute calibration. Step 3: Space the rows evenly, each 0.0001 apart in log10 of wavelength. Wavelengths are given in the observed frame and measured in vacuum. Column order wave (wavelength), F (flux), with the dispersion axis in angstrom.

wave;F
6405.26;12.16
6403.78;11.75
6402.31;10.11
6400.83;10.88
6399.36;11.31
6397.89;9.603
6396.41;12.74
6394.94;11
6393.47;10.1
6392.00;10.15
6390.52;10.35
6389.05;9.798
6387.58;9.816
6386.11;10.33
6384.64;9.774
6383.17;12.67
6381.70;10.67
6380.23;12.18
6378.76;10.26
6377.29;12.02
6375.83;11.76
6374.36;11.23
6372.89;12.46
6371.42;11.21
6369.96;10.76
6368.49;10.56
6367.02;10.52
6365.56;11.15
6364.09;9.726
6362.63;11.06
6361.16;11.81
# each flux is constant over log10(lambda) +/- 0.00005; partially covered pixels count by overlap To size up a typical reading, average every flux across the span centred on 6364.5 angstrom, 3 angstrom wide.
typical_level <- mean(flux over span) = 10.4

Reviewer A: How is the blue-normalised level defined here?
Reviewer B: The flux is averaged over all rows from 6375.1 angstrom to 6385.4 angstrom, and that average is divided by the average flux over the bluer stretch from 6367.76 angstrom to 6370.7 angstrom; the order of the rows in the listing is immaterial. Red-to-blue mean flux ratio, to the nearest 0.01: 1.06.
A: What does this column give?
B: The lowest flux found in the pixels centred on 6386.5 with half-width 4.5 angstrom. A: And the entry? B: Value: 9.774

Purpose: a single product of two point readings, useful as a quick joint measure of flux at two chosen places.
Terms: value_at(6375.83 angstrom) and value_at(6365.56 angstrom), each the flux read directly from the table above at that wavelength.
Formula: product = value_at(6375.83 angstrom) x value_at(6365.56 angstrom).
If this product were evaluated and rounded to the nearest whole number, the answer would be 131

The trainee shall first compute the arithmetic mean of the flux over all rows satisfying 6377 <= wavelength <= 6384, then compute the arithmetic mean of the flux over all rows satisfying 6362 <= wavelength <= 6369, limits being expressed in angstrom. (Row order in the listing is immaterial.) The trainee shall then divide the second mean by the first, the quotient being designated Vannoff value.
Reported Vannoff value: 0.92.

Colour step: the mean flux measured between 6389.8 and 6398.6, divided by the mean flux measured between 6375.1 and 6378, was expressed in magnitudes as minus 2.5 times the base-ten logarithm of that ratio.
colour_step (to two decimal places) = 0.12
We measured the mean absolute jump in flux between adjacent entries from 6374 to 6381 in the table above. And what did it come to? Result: 1.1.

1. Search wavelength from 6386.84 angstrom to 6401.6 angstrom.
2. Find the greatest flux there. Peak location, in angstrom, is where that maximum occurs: 6396.41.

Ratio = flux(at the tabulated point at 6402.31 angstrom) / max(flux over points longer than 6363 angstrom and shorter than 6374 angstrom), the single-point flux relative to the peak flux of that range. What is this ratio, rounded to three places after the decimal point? 0.811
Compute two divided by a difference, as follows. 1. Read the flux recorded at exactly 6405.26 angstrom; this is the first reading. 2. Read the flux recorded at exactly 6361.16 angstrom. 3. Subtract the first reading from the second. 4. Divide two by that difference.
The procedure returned -5.7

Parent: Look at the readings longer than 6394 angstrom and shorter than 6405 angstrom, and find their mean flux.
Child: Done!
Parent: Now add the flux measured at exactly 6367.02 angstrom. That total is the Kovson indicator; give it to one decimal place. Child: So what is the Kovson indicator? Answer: 21.6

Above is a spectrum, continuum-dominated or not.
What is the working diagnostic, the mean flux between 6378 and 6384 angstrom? 11.4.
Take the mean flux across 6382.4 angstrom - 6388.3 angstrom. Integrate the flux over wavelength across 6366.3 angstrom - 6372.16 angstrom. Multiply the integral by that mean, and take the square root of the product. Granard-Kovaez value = 25.9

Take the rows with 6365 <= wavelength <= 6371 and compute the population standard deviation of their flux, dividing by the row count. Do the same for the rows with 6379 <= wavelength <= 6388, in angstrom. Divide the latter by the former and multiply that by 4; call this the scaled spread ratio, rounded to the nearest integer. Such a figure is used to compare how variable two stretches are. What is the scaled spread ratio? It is 18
